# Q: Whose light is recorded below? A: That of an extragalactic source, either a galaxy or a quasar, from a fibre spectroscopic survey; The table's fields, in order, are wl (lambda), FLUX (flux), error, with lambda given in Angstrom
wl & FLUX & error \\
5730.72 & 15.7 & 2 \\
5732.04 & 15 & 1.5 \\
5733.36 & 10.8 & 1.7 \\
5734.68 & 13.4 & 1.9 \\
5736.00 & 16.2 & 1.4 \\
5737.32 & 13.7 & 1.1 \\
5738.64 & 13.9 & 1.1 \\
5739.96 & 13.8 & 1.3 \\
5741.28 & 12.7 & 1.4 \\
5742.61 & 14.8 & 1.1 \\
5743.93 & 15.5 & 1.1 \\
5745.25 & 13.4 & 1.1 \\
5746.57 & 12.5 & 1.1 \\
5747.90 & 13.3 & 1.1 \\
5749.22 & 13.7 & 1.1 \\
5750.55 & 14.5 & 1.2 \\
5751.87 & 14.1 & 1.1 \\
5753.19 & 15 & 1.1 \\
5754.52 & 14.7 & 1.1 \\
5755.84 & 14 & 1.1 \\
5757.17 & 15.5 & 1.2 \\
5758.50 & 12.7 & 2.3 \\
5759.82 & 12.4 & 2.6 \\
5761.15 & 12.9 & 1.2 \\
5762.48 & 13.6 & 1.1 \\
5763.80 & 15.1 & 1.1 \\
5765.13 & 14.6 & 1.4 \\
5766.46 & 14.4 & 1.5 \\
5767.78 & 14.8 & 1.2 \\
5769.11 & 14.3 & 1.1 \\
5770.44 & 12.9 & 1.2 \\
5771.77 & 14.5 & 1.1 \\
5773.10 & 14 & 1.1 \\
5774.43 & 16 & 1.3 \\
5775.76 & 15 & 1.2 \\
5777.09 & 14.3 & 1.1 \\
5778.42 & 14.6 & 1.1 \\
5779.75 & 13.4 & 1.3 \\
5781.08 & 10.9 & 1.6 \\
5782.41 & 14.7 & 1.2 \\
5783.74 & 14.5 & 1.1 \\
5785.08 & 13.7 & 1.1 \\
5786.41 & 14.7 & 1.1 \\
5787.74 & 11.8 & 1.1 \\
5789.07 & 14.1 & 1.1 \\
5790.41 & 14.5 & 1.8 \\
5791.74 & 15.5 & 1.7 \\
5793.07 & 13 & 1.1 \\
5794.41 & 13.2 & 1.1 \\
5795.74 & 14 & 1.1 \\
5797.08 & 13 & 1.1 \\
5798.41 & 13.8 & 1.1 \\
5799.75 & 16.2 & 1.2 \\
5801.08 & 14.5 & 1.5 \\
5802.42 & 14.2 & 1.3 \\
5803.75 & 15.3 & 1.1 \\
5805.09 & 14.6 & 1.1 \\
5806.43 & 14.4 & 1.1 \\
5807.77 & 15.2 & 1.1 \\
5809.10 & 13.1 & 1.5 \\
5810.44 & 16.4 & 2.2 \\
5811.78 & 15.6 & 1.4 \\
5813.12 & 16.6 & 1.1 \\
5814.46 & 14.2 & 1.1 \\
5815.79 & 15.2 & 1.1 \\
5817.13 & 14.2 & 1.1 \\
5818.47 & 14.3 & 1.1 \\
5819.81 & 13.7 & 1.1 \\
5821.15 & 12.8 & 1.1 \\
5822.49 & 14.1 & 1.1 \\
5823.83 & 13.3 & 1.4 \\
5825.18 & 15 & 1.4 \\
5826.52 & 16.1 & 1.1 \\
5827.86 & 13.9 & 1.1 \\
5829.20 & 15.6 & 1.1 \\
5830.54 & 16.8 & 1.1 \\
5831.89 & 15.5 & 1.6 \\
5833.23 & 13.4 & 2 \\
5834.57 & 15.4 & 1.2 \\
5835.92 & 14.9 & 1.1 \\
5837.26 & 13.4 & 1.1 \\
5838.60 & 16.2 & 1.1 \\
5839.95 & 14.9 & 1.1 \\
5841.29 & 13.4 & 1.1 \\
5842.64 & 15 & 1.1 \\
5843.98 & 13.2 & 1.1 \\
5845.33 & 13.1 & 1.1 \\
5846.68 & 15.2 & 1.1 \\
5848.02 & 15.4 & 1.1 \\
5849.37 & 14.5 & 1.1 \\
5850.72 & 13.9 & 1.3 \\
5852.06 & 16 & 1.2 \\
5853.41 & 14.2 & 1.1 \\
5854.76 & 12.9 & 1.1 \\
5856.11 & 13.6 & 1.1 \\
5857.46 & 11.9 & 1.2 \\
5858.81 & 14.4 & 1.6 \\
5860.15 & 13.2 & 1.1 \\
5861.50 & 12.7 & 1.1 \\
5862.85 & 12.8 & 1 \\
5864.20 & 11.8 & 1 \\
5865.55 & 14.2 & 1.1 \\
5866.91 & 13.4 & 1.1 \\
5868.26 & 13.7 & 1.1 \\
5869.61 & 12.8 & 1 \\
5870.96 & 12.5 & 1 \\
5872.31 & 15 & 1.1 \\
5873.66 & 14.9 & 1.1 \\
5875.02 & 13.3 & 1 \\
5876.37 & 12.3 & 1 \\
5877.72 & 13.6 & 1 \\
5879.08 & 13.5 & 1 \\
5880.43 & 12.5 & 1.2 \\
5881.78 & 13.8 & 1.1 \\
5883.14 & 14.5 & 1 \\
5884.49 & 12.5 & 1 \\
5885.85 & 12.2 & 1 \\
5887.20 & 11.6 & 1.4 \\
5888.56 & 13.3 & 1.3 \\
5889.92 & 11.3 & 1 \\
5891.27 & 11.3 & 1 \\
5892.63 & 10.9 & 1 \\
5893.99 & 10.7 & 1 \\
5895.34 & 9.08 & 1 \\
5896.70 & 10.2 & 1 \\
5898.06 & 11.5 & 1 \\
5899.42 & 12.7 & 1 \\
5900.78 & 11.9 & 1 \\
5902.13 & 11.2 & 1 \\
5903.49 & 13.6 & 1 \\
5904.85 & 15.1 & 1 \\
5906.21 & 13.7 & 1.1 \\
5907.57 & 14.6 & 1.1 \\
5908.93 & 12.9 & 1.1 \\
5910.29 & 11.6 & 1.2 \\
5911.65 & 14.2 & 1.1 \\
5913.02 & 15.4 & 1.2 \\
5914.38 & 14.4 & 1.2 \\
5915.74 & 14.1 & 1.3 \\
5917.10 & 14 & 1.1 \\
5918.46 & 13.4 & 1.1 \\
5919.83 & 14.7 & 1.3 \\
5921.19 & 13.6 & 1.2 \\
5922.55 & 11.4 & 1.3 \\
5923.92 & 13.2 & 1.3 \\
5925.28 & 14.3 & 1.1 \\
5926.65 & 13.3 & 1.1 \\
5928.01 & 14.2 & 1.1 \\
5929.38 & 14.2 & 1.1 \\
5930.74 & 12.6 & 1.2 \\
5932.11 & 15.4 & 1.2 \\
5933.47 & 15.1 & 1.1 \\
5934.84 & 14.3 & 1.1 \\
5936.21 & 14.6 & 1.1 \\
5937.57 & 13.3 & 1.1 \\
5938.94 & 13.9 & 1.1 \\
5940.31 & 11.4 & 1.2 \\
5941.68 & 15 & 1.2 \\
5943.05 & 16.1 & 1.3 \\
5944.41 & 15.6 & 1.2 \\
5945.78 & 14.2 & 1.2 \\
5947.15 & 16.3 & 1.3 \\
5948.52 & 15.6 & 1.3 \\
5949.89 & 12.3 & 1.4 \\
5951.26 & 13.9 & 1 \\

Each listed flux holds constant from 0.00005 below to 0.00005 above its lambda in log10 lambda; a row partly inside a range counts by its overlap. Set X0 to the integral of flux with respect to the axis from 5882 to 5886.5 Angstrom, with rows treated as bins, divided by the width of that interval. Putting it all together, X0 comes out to 13.1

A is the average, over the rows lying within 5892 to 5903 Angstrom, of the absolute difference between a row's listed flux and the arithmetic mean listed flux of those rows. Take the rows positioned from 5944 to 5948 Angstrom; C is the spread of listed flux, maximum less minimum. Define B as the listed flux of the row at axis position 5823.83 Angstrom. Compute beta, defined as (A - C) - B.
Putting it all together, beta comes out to -14.6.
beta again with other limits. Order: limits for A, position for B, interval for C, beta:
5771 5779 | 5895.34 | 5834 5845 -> -11.6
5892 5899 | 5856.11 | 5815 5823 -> -15.3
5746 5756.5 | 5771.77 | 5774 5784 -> -19.0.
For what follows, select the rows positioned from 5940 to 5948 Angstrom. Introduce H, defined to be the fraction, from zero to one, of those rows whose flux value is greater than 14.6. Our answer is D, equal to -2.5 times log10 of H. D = 0.4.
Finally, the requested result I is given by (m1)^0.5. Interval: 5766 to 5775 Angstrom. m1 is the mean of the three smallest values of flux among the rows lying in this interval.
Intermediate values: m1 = 13.7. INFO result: 3.71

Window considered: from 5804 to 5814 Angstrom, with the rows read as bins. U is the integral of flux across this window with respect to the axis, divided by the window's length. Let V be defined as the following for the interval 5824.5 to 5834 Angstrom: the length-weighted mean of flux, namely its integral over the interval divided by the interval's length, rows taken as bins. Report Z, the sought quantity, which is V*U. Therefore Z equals 229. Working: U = 15.1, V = 15.2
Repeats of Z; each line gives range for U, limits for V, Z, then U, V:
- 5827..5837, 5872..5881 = 203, 15.0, 13.5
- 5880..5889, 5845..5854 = 190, 12.9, 14.7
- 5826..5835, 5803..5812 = 227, 15.2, 14.9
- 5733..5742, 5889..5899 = 147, 13.6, 10.8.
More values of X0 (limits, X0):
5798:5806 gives 14.8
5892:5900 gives 10.8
